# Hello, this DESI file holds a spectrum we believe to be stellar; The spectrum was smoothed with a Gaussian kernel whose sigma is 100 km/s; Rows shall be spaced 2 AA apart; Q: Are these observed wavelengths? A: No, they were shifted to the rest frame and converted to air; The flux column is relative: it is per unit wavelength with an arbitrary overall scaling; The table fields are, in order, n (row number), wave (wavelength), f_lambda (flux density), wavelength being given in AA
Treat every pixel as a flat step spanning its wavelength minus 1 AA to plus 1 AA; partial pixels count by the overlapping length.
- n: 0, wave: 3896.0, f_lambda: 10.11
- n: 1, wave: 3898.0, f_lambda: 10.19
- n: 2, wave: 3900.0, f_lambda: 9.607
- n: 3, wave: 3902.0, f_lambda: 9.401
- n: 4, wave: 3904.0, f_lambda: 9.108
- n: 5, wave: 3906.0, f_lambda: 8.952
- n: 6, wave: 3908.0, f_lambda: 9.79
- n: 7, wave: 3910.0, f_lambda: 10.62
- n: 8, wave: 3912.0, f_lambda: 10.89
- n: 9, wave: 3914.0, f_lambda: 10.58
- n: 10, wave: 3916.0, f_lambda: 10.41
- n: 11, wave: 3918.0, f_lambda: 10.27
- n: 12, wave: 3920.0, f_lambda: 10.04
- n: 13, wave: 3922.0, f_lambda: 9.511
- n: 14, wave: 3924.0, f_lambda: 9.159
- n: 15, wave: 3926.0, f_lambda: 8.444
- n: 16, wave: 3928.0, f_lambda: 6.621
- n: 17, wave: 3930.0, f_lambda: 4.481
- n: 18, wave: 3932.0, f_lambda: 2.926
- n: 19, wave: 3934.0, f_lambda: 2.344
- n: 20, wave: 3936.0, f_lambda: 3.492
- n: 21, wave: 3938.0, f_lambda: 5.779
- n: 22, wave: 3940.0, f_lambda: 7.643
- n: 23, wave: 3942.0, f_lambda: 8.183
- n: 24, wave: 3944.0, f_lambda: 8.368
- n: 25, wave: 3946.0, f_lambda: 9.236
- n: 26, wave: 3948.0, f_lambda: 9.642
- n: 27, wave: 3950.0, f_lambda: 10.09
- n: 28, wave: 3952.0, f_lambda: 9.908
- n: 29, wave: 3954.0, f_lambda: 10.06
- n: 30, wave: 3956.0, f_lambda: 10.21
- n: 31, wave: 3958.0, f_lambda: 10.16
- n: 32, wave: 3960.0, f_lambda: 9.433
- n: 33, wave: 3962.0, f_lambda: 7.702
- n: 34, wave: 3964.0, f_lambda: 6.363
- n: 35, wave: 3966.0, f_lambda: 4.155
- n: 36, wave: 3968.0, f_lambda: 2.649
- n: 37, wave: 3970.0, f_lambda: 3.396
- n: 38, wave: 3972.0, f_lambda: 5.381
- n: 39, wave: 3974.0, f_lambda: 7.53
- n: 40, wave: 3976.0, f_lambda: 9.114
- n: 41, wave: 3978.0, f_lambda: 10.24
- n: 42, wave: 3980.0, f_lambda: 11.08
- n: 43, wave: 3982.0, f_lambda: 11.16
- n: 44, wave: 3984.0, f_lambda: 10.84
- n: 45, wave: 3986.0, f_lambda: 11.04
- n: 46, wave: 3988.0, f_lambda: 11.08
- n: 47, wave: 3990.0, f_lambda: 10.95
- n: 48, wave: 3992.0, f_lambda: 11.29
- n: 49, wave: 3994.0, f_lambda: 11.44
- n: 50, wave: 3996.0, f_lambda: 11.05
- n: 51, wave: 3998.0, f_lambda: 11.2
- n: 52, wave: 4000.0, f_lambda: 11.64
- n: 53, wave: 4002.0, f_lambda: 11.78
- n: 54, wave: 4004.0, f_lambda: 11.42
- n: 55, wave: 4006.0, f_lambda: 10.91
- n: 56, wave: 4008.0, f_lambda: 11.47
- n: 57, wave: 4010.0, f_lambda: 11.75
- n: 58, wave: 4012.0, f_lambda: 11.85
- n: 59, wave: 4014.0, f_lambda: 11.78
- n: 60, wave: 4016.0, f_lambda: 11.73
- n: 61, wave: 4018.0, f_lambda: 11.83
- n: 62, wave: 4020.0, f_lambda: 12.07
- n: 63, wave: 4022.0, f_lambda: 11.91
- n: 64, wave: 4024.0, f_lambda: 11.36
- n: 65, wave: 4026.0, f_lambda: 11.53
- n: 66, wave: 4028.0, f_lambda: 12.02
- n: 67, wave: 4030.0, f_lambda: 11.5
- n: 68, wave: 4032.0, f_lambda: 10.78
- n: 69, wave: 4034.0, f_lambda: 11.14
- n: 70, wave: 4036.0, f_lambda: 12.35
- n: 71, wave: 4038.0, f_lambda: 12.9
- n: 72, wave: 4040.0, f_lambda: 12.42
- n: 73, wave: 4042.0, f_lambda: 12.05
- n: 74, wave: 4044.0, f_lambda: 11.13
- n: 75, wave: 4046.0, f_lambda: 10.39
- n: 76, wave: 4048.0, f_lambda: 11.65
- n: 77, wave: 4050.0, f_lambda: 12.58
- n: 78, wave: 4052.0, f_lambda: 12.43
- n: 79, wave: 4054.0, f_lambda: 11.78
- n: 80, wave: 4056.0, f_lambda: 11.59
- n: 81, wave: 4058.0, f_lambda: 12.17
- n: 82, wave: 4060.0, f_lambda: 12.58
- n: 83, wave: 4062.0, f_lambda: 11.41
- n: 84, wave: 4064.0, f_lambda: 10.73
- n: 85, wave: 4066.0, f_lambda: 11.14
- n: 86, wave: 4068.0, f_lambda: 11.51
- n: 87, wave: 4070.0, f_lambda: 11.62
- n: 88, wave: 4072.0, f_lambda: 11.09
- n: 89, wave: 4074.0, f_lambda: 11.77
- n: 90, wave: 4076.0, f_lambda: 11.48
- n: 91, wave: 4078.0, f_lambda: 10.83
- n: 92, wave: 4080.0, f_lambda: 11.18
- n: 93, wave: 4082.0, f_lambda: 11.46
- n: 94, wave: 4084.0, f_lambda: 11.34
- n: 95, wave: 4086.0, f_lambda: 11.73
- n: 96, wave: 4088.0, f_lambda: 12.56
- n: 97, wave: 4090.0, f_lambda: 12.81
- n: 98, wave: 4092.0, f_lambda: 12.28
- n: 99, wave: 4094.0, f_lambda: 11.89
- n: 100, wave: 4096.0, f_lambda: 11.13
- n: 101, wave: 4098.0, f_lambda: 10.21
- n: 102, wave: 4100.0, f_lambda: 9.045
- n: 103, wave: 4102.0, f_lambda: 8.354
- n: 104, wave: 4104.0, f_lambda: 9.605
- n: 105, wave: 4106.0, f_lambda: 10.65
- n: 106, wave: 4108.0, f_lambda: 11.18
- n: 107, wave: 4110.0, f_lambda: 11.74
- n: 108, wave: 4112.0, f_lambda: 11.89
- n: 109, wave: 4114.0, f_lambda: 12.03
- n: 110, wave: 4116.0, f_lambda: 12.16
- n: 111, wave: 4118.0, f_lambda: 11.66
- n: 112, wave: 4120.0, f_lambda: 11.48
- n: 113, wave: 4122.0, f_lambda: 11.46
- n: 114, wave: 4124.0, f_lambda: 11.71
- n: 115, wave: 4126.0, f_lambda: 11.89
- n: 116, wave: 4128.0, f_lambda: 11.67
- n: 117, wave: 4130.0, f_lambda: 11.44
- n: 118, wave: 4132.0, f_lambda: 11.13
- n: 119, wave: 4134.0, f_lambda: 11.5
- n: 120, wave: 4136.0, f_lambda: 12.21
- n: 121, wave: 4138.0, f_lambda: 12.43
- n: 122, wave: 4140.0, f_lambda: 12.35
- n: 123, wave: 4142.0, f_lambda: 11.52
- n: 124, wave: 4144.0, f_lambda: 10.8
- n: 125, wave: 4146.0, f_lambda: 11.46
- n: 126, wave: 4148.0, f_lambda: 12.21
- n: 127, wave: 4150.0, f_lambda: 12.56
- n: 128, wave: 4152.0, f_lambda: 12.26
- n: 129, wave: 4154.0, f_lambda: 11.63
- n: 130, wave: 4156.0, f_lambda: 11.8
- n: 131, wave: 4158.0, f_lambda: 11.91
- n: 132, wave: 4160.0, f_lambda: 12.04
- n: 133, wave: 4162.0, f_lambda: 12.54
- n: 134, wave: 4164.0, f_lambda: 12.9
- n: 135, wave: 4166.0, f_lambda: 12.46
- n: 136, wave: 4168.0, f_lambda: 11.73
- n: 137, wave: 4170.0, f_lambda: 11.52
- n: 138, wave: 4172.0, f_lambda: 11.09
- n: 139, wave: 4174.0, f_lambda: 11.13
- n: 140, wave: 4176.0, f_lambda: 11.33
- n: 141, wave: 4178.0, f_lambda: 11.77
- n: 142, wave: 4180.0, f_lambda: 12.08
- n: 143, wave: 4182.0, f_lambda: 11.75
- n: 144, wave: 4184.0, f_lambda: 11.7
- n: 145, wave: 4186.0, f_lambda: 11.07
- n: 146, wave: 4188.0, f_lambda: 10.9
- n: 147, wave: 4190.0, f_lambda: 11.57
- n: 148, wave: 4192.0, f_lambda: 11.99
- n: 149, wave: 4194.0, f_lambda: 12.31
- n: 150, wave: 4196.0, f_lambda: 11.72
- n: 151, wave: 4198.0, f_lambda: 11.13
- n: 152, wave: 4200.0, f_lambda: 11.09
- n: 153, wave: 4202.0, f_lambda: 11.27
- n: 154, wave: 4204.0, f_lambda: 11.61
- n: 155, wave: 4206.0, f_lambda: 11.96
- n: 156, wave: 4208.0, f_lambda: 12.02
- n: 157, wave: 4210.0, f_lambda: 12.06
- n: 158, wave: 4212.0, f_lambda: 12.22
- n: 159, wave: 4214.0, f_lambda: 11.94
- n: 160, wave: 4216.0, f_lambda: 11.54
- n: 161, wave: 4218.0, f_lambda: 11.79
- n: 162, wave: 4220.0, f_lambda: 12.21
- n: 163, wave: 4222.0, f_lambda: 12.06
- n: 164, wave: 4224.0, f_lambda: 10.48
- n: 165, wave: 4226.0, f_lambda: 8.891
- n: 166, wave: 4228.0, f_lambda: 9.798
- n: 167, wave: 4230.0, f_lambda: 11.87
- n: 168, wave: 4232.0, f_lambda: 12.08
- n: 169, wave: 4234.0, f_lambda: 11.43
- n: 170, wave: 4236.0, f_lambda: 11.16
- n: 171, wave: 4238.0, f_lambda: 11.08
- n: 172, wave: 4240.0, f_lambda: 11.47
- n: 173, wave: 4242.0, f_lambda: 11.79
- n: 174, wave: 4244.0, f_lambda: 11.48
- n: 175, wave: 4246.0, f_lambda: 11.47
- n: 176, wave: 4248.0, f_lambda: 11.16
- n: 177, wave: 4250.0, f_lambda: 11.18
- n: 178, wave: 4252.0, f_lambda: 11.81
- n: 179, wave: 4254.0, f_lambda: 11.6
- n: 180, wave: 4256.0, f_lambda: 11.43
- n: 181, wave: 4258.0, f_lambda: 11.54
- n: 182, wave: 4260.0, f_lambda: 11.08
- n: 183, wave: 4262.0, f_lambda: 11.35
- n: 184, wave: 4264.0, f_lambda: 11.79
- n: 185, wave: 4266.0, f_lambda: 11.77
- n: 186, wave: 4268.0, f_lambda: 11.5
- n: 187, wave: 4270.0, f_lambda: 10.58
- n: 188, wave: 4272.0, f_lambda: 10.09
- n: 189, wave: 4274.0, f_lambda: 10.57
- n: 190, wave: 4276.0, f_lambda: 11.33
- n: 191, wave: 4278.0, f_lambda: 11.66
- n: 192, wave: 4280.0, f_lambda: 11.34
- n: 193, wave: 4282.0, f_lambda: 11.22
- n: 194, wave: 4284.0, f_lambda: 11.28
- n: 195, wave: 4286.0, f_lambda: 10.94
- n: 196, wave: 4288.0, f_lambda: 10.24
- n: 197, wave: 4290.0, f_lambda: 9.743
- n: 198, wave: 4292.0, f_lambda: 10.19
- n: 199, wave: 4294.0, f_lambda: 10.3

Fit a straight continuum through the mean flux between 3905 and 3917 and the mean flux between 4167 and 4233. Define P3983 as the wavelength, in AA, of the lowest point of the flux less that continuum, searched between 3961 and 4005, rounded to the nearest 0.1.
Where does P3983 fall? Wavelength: 3968.0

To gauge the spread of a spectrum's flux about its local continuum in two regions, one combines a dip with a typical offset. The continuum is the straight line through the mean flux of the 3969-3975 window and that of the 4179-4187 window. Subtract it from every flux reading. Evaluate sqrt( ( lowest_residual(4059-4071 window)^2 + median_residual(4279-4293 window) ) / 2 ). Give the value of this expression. 1.2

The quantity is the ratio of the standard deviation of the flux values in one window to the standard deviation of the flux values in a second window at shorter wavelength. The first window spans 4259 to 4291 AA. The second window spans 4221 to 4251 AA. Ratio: 0.72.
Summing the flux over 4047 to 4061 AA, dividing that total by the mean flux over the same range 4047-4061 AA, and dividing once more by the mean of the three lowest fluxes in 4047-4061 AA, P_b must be 0.600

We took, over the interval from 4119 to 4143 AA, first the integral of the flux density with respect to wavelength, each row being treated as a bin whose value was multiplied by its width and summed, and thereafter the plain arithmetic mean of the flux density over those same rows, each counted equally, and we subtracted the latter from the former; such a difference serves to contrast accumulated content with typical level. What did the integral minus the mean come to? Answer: 270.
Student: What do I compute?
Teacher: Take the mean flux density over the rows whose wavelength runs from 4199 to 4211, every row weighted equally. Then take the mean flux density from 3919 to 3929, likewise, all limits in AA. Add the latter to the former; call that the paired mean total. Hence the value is 20.4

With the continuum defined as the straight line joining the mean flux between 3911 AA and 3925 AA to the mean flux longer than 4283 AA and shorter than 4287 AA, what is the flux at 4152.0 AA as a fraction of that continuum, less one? 0.14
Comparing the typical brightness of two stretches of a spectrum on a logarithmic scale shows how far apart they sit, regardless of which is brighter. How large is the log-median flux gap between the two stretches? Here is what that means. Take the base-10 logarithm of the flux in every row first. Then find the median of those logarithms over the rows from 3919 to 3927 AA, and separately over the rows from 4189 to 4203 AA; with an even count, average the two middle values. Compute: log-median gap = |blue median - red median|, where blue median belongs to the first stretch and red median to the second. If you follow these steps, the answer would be 0.09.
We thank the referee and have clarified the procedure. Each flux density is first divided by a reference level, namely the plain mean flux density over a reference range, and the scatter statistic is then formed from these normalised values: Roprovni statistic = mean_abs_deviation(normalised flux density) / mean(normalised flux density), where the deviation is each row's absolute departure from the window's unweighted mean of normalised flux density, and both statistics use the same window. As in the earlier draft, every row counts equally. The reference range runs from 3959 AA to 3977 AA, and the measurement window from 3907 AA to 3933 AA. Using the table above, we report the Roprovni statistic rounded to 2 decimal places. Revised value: 0.22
